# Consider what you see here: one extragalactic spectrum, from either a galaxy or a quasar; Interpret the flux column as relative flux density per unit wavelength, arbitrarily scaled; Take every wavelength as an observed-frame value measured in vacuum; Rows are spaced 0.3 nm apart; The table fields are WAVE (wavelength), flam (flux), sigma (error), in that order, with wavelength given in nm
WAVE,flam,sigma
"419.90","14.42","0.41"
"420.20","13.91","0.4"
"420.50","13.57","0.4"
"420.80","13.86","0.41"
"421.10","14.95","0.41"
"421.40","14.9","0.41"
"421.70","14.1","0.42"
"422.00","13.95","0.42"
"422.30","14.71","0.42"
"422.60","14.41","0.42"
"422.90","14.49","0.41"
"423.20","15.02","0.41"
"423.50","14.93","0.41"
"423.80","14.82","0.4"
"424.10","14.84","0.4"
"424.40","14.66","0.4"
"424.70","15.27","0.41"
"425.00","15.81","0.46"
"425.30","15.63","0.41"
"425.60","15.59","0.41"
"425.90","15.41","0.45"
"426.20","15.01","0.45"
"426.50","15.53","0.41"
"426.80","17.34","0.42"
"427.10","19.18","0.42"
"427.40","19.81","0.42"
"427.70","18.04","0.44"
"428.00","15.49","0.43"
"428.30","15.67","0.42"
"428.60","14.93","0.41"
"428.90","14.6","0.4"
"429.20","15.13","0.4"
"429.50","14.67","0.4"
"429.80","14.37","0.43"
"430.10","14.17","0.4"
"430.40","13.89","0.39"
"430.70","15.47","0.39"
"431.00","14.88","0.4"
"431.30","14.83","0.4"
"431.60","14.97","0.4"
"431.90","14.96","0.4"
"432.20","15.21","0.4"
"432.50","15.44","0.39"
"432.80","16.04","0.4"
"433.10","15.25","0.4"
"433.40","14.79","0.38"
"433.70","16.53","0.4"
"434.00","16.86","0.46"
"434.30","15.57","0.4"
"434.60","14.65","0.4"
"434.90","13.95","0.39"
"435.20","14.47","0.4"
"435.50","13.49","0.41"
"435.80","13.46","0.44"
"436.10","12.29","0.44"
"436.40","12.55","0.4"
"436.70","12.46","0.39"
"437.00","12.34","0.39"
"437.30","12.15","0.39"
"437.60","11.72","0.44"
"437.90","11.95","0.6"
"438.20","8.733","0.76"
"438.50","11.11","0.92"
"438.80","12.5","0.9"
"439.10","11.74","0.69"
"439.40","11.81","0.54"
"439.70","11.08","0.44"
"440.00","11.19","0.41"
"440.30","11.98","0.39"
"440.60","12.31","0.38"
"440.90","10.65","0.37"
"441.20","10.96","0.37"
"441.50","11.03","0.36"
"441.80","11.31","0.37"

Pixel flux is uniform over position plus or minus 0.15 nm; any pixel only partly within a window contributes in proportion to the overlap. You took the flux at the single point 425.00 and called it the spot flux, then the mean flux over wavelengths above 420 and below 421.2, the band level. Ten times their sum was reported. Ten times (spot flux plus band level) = 299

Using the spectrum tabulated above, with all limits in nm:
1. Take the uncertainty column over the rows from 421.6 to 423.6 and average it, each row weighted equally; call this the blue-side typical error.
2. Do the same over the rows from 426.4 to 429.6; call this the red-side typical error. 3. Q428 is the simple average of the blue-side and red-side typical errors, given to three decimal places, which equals 0.416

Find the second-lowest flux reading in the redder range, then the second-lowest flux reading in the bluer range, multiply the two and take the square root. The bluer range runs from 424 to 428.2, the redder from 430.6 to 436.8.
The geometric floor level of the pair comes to 13.6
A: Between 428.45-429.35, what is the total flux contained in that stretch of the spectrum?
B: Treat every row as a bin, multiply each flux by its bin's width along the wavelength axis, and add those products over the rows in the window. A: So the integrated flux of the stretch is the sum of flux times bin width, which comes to 13.4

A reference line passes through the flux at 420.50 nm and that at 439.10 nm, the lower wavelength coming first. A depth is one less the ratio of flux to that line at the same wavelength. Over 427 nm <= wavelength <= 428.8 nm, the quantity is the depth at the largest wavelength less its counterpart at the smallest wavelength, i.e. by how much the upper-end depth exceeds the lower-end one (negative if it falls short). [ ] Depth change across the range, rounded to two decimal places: 0.32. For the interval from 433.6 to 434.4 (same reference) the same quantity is 0.07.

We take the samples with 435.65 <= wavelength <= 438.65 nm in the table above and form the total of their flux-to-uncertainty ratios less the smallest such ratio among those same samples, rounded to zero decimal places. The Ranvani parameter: 243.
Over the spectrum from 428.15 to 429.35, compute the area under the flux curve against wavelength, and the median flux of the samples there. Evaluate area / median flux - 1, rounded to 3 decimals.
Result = 0.204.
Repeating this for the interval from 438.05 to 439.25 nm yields 0.158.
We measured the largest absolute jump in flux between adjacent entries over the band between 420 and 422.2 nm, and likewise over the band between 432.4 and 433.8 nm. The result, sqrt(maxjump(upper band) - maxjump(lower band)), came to 0.8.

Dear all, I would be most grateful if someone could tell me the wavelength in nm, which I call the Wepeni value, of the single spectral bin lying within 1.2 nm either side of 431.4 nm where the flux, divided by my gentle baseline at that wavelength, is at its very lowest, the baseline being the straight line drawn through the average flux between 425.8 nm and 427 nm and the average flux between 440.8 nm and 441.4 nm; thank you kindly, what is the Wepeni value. 430.40 nm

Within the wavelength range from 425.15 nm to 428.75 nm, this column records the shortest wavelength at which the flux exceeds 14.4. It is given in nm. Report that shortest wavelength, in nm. 425.30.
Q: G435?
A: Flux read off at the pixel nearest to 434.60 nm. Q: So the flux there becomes 14.65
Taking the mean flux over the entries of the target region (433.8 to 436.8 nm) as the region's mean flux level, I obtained 14.0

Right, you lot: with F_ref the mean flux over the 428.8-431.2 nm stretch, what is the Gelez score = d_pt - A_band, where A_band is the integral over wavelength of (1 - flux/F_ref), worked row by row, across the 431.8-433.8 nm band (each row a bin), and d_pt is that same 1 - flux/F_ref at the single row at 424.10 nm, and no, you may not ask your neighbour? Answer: 0.10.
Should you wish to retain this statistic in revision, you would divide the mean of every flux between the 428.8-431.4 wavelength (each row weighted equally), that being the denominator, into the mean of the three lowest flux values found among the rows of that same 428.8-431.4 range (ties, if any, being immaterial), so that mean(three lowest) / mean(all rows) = 0.964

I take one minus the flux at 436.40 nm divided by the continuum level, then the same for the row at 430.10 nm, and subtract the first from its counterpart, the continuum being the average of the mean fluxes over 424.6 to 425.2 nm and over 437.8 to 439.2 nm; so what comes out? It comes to -0.12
